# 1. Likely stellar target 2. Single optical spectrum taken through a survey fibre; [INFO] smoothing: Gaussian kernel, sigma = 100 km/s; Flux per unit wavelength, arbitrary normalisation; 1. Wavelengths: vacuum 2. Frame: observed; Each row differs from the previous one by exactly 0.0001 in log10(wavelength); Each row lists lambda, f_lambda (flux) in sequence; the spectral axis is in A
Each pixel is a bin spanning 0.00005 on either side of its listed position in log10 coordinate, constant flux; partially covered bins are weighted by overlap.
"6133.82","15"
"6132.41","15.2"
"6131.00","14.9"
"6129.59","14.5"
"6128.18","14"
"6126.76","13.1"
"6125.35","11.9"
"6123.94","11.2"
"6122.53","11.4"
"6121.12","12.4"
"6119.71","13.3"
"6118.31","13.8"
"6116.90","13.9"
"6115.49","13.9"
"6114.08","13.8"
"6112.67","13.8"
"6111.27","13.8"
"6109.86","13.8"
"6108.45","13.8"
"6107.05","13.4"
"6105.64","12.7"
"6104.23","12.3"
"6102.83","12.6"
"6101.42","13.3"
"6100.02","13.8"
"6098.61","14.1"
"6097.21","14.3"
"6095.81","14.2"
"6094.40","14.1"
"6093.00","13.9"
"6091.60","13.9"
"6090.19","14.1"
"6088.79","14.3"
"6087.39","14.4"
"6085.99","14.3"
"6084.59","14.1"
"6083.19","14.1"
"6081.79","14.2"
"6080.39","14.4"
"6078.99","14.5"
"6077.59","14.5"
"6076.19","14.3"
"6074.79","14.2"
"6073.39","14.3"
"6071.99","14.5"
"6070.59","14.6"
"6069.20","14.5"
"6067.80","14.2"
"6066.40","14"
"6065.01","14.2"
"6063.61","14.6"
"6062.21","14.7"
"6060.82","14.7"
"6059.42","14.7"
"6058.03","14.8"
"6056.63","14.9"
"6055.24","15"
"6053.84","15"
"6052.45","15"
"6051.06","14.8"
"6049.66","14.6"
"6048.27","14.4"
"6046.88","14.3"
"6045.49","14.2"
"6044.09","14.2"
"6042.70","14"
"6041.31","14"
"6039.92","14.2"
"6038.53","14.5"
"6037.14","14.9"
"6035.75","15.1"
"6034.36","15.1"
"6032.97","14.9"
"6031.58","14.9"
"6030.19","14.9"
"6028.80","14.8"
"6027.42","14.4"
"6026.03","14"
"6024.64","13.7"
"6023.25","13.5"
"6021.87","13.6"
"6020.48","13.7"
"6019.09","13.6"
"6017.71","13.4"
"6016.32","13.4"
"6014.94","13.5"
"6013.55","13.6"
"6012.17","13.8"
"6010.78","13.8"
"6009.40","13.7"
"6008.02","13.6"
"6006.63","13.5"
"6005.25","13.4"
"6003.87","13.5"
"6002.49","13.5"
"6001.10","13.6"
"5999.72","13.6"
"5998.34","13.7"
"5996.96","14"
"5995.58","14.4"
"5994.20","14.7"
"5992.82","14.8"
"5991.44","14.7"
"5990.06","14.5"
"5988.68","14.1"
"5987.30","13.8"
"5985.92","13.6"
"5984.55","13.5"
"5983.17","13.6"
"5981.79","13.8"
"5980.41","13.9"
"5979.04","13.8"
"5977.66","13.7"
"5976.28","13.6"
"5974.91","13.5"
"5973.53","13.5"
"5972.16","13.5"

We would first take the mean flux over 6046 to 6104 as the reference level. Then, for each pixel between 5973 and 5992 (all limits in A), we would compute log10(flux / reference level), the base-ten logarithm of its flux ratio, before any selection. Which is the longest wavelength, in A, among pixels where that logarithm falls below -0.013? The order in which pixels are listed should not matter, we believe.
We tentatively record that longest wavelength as 5987.30 A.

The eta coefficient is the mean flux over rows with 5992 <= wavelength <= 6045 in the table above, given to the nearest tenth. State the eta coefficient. 14.0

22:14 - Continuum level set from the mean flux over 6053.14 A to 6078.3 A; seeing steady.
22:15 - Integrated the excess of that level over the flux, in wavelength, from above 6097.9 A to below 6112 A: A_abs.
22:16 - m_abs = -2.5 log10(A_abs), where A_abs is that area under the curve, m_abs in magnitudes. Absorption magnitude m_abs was -3.05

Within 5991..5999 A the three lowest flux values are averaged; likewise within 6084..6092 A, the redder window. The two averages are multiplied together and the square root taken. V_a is 14.0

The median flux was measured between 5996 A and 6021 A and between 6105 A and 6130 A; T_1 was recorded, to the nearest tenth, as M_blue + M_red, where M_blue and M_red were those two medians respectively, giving 27.4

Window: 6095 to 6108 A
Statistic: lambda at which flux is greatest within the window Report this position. 6097.21 A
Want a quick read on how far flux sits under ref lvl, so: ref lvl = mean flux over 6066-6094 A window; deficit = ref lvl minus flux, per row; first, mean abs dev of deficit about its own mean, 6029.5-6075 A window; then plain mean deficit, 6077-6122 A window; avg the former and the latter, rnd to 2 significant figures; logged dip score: 0.38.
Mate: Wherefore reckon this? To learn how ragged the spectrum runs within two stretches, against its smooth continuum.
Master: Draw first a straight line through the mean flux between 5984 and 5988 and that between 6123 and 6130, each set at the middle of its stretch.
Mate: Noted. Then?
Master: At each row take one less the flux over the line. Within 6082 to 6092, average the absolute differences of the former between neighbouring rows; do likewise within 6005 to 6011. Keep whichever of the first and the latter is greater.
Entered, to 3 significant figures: 0.0102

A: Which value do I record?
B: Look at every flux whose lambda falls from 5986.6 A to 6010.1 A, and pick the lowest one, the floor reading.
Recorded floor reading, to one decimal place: 13.4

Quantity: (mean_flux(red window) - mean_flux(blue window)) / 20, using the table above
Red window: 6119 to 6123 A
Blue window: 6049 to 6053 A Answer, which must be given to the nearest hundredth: -0.12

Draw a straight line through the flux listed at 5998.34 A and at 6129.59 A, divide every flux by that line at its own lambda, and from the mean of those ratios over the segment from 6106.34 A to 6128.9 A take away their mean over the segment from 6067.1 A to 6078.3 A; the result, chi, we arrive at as -0.10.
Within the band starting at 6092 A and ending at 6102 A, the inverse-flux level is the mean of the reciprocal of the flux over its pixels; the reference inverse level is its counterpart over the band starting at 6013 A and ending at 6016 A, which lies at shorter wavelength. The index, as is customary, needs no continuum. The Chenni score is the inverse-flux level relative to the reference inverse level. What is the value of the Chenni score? 0.97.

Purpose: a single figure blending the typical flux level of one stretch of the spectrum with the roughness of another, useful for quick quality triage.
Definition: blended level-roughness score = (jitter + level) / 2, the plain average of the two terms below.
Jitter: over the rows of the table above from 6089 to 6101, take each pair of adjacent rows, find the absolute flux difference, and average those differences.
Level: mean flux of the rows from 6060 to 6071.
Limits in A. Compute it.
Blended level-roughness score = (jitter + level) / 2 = 7.30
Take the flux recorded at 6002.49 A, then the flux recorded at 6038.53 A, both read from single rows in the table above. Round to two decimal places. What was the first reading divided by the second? 0.93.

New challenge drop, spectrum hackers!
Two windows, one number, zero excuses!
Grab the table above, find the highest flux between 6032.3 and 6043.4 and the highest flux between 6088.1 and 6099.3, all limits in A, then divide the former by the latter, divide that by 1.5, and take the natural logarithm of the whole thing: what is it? -0.351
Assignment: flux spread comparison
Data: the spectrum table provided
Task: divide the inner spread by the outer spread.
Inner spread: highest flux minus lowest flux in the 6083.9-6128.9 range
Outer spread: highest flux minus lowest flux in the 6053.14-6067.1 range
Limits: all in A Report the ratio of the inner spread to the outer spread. 3.2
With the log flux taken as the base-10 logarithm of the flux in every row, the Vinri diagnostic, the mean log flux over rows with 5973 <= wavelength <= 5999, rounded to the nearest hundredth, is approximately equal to 1.14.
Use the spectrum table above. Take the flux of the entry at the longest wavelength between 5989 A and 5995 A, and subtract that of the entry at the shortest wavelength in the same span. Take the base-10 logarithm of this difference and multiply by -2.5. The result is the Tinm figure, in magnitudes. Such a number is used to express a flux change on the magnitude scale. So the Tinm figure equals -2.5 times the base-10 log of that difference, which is 1.7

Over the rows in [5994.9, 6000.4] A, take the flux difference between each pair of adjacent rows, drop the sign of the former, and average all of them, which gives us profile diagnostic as 0.27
